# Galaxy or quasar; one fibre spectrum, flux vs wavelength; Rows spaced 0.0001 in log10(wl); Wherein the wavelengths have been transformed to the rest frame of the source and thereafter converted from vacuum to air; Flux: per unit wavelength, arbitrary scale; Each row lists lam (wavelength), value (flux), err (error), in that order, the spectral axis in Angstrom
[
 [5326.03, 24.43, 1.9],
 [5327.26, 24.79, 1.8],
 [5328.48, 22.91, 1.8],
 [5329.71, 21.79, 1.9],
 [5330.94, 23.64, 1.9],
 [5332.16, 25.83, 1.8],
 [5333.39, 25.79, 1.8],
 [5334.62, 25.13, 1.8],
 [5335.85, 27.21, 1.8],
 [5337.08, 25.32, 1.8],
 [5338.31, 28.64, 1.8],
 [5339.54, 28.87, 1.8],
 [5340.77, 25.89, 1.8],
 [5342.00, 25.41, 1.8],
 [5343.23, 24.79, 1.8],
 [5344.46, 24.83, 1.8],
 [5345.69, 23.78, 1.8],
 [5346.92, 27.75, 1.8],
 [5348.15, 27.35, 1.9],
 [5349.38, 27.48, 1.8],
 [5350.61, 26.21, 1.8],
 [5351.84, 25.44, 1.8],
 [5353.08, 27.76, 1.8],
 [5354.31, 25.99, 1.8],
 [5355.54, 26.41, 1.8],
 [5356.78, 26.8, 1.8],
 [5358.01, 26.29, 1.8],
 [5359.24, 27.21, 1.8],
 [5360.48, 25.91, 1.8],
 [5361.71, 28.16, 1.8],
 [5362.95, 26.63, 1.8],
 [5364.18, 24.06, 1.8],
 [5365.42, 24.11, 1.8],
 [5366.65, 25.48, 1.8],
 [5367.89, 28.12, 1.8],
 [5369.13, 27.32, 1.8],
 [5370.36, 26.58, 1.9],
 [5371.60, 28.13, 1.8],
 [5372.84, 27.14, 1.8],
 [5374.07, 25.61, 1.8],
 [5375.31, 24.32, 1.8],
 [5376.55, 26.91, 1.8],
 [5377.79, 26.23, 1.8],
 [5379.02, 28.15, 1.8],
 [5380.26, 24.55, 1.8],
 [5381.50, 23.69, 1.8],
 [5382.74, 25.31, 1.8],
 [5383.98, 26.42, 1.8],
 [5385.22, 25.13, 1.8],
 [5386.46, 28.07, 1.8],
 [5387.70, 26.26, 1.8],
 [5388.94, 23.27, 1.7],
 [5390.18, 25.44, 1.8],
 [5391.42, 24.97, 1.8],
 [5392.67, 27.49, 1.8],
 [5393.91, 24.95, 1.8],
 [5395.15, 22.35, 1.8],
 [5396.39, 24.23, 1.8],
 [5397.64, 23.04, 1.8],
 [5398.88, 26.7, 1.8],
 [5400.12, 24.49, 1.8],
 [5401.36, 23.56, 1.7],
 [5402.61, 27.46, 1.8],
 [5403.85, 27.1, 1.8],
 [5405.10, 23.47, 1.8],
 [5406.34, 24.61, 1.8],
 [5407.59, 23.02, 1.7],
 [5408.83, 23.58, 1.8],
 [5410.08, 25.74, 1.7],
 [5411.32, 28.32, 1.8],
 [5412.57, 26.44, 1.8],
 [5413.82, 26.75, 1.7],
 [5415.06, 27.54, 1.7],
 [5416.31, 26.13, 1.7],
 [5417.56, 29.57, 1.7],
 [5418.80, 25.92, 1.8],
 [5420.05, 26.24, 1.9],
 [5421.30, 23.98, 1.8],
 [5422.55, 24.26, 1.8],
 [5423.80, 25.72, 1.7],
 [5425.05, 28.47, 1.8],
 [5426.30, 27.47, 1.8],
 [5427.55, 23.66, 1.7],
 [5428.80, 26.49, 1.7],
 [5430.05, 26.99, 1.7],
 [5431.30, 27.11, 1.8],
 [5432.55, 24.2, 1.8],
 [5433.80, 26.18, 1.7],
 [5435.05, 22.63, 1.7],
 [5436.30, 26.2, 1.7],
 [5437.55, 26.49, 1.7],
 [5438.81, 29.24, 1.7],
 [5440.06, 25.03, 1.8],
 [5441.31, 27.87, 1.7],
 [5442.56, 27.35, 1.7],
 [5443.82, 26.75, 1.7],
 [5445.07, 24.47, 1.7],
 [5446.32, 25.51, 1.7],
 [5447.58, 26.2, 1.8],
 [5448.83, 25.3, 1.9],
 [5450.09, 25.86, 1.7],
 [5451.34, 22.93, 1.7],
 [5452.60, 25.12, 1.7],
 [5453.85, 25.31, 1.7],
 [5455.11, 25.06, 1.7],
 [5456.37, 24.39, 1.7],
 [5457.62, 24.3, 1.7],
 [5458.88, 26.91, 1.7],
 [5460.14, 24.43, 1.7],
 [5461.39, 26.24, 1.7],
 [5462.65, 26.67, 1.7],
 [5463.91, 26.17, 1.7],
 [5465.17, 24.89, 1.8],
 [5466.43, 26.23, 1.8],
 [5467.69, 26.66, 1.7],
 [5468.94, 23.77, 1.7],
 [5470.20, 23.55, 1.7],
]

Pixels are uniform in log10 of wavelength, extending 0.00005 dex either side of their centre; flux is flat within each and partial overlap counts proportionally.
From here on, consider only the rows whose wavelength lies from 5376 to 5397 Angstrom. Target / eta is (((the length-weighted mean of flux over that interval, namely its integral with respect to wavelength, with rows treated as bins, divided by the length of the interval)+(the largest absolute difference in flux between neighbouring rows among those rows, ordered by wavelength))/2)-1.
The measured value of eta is 13.5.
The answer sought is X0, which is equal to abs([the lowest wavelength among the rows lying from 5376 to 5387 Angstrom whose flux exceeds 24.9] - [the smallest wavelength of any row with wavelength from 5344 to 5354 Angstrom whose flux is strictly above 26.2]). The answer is 29.6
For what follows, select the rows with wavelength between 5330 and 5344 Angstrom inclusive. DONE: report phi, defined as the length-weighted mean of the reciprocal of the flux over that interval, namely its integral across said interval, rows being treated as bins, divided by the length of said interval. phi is 0.0387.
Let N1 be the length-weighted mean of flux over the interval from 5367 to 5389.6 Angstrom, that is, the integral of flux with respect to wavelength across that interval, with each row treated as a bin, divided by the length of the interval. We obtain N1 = 26.2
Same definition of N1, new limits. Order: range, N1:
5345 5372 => 26.5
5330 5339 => 25.8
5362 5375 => 26.3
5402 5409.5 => 24.9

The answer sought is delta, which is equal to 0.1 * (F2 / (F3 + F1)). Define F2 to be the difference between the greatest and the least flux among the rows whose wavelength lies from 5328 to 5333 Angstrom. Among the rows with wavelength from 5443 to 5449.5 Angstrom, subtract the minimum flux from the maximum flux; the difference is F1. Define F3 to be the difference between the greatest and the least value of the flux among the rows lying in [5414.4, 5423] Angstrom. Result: 0.051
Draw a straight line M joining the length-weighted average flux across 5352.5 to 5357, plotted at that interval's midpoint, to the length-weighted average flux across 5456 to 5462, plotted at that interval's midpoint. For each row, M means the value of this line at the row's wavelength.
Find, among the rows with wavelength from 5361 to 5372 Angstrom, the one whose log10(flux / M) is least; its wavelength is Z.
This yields 5364.18 Angstrom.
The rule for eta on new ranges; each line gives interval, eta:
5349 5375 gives 13.6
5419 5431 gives 13.9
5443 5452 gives 13.1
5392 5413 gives 13.5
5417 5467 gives 14.0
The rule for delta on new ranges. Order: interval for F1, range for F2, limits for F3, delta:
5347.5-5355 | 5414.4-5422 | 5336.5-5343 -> 0.095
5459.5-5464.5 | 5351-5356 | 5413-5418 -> 0.041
